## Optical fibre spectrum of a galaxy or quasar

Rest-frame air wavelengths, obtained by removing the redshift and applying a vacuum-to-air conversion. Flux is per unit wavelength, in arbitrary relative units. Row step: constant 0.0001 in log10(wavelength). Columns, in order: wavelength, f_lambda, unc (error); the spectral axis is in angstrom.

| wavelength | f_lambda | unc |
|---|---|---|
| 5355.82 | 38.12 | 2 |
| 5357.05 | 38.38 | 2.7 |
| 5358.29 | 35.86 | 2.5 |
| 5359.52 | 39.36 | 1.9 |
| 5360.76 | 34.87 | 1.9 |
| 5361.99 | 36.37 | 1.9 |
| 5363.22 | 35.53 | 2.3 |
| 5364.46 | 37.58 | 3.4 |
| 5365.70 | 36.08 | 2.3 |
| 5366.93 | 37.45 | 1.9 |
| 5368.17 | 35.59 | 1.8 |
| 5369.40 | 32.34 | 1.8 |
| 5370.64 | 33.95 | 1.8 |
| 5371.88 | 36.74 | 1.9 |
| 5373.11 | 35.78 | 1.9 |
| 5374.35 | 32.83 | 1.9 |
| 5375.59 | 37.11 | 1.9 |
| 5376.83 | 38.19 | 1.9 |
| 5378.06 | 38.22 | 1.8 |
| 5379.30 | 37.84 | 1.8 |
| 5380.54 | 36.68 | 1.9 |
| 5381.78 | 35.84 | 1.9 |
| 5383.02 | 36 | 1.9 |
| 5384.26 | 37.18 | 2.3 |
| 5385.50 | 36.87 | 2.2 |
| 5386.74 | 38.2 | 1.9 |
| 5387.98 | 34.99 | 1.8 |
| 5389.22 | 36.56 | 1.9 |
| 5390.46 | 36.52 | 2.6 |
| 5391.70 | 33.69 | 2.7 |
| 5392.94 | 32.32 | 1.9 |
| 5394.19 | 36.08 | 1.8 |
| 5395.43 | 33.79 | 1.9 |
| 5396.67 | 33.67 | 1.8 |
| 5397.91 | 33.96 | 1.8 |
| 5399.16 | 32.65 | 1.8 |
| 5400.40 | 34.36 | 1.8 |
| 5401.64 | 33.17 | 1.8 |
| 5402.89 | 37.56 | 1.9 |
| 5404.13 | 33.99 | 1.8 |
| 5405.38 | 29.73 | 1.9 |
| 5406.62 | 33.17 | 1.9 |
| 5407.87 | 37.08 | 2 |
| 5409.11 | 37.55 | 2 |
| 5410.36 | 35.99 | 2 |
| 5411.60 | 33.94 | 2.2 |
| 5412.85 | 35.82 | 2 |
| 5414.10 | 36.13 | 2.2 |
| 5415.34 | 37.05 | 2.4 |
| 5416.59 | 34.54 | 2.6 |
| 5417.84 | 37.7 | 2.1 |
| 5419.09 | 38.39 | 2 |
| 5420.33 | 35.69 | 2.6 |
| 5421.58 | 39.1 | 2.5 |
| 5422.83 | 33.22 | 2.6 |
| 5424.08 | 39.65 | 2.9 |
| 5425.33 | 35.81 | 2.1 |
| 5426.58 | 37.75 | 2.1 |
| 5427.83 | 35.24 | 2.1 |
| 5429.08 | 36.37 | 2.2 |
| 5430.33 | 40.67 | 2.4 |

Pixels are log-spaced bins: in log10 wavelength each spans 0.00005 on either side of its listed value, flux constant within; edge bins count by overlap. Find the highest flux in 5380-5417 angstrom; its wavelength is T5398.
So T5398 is 5386.74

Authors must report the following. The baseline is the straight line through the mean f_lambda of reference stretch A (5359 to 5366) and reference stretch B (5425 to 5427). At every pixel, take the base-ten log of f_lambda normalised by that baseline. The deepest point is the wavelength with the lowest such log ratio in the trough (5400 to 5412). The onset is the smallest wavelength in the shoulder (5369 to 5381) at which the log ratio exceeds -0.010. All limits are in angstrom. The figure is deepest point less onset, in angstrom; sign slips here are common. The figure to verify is 33.5 angstrom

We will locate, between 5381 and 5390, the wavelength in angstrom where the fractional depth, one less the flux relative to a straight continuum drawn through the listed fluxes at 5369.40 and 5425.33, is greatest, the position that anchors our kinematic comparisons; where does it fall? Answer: 5387.98 angstrom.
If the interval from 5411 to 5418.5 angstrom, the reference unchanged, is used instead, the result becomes 5411.60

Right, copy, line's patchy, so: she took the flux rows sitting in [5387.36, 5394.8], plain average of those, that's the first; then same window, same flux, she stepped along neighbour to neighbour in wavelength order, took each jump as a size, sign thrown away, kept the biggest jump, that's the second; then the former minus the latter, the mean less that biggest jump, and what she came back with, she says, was 31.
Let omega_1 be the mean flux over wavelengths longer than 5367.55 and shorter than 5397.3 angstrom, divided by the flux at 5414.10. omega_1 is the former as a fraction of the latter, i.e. 0.99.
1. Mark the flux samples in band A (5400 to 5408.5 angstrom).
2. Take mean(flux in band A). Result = 34.2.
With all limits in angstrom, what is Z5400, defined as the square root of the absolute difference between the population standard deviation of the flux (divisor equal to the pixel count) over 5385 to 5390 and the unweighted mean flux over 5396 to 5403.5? 5.75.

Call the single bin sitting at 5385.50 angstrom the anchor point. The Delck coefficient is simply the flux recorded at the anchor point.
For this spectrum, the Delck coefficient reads 36.87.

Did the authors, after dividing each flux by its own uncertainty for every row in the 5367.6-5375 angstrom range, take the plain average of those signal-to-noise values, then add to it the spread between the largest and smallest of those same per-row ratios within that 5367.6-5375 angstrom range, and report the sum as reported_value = 21.2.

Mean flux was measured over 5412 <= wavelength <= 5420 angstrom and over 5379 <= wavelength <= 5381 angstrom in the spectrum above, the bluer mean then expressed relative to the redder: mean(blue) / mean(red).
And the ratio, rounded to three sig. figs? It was 1.02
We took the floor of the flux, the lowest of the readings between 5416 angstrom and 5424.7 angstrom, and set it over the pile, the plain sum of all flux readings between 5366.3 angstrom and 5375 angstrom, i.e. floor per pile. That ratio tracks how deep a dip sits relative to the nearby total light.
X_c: 0.136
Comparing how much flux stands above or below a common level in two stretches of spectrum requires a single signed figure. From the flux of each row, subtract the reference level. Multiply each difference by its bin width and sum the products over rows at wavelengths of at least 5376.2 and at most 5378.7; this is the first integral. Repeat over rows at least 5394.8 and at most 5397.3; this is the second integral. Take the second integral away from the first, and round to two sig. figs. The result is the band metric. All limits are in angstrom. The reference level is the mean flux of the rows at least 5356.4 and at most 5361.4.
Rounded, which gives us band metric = 11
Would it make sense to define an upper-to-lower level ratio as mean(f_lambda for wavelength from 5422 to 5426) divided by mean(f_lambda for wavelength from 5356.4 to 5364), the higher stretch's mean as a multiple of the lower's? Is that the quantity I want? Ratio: 0.99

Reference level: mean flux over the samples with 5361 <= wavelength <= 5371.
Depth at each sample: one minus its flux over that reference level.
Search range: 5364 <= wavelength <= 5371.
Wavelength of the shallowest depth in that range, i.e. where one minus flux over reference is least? 5364.46 angstrom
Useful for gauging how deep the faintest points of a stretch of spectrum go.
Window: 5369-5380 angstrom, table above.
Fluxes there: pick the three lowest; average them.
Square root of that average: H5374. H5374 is 5.75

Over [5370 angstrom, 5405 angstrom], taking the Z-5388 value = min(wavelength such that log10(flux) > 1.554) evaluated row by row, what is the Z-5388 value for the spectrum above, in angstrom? 5371.88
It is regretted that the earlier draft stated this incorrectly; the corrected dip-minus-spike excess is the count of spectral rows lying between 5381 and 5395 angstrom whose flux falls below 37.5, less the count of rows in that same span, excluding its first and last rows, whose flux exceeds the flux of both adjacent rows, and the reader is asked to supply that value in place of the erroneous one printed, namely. 7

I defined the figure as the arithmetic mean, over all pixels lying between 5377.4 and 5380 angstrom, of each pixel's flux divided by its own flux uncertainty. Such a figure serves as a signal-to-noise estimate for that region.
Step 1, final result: 21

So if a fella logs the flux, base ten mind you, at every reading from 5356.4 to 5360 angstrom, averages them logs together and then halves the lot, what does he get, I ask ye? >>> 0.789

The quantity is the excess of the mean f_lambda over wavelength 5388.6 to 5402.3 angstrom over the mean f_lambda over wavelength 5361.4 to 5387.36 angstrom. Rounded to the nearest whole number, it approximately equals -2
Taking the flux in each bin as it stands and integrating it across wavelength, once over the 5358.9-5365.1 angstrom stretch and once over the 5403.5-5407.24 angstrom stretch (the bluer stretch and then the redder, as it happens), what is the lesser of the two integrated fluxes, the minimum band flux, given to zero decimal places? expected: 121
